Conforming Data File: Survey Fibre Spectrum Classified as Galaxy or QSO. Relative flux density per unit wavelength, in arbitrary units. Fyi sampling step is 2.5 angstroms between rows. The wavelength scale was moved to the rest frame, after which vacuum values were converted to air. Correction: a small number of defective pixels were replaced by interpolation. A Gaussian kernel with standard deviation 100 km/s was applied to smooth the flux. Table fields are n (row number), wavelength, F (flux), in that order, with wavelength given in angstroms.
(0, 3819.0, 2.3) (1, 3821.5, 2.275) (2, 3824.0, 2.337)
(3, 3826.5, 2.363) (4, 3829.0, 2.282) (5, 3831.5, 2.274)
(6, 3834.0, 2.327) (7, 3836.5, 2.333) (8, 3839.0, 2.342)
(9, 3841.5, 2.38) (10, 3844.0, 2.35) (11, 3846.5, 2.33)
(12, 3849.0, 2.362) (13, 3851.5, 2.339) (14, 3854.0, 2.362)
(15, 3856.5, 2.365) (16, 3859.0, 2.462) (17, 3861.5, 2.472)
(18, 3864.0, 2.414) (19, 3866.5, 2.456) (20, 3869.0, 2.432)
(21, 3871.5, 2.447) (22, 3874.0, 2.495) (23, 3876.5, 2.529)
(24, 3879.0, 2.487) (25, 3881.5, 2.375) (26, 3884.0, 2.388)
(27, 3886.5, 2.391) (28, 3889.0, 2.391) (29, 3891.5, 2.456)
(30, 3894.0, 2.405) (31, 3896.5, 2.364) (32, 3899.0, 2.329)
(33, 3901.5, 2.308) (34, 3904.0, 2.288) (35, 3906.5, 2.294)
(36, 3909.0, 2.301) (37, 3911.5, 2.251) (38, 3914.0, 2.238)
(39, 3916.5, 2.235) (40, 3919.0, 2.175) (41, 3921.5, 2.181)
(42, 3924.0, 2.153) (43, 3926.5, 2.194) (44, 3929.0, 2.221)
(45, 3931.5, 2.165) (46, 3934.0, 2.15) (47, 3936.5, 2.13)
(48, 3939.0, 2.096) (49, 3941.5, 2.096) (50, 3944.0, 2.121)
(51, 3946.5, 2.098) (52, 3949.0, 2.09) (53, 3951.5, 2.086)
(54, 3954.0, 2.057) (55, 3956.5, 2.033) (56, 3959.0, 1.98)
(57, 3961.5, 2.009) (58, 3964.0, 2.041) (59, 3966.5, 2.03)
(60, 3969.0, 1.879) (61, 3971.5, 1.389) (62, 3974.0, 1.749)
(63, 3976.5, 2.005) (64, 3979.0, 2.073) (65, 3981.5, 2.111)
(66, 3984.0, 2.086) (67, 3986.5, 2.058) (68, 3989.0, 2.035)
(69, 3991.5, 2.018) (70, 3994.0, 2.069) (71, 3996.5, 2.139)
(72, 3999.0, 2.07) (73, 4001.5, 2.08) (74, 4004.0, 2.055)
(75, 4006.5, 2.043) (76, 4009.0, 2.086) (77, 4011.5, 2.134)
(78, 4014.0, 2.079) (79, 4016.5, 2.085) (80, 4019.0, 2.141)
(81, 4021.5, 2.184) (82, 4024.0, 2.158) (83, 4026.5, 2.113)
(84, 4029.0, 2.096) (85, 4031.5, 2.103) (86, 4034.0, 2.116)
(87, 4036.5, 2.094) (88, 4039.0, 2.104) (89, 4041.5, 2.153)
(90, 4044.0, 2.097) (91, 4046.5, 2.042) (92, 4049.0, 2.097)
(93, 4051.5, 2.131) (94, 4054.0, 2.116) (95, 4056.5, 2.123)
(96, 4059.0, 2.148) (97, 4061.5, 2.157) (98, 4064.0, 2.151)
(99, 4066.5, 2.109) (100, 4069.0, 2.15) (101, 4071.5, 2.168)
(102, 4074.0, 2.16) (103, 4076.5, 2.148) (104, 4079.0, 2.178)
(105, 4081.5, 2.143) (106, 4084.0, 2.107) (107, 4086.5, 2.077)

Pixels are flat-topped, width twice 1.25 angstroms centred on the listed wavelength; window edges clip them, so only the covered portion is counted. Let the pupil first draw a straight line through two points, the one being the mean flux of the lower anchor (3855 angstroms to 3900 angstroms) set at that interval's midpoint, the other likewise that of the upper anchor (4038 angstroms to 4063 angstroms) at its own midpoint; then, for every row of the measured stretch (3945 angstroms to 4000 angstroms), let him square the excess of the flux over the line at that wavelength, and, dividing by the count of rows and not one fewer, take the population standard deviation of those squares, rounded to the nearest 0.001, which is 0.154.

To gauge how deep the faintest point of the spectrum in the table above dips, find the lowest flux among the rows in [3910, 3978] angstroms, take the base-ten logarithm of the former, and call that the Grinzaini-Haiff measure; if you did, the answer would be 0.14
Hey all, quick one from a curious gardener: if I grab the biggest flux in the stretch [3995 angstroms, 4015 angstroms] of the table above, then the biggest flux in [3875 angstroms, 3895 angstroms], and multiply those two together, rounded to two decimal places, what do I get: 5.41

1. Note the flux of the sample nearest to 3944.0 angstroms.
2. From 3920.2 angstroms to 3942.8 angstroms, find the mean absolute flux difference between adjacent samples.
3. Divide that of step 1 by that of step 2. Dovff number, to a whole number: 77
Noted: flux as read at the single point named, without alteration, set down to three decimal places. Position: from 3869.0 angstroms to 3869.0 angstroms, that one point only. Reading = 2.432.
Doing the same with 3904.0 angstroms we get 2.288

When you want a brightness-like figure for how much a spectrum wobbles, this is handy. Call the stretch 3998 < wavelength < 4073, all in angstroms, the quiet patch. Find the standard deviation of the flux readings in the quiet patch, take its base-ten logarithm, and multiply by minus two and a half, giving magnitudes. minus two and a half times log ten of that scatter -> 3.6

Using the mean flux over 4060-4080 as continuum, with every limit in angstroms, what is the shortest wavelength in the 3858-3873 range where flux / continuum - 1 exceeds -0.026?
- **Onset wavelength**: 3859.0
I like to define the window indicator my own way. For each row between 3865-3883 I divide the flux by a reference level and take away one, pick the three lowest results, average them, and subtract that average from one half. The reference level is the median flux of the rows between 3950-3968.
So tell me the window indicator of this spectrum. 0.31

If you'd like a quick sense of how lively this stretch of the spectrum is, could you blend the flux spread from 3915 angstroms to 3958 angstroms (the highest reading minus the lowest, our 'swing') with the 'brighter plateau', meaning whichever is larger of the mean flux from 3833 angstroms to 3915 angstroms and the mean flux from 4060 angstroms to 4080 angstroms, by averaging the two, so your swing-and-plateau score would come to 1.3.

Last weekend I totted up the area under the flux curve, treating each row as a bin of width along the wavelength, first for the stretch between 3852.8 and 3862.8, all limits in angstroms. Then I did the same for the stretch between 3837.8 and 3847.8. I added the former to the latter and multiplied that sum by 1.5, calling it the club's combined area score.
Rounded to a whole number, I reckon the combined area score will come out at 71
